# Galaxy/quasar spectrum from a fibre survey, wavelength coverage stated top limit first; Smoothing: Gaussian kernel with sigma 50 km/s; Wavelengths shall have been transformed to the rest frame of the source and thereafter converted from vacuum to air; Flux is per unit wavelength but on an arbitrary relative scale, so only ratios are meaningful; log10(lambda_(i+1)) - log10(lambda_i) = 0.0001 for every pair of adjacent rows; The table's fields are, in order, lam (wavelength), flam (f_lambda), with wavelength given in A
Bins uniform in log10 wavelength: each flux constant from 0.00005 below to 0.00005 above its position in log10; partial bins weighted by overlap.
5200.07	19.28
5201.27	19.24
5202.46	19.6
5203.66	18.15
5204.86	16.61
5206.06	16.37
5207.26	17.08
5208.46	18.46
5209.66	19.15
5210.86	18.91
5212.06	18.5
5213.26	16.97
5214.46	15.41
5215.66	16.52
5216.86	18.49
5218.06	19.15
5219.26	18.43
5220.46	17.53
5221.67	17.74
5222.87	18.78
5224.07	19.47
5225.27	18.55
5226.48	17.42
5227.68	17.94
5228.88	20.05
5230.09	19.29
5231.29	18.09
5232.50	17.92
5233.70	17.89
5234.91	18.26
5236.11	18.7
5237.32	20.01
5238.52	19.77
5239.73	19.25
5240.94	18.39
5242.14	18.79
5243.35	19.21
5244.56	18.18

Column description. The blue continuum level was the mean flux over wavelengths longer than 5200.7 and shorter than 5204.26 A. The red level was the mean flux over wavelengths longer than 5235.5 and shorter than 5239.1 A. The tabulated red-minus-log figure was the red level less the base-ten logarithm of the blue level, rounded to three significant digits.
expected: 18.2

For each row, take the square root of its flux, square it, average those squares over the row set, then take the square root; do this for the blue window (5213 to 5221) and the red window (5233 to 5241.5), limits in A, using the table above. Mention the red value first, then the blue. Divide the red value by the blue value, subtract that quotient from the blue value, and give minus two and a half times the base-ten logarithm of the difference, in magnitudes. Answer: -1.24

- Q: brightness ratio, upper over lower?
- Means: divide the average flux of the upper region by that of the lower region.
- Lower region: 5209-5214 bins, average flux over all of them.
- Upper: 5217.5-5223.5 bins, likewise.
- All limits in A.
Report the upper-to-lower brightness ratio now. 1.00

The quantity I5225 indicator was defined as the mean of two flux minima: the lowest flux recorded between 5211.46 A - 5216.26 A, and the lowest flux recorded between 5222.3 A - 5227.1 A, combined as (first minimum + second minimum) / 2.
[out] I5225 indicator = 16.4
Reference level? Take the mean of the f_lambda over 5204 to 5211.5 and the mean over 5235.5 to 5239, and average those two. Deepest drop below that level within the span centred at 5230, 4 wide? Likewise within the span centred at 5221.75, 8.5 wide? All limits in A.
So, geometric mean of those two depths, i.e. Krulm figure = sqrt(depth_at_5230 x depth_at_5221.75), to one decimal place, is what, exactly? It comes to 0.8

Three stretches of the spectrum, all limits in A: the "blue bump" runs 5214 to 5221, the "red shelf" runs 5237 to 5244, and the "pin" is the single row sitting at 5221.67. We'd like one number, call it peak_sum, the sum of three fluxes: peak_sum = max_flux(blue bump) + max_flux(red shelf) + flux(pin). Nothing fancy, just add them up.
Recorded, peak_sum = 56.9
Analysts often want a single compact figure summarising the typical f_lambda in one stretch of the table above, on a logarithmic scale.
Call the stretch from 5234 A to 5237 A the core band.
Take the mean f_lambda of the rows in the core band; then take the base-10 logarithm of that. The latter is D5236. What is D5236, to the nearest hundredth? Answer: 1.27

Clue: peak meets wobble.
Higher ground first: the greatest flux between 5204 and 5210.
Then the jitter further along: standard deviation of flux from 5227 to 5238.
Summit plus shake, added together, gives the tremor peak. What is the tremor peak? 20.0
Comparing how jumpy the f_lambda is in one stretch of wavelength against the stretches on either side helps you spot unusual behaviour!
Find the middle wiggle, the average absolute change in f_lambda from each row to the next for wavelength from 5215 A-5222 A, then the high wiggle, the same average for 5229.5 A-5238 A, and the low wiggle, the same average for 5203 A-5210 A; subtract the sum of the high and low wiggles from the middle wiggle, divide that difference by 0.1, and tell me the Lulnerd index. -6.1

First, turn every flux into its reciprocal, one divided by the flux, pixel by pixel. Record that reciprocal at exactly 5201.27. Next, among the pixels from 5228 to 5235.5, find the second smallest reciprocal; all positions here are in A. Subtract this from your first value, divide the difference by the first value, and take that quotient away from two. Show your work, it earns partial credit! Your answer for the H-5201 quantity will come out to 2.00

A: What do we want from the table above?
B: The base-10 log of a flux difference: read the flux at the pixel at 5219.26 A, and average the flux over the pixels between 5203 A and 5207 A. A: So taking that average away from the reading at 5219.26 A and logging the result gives 0.14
